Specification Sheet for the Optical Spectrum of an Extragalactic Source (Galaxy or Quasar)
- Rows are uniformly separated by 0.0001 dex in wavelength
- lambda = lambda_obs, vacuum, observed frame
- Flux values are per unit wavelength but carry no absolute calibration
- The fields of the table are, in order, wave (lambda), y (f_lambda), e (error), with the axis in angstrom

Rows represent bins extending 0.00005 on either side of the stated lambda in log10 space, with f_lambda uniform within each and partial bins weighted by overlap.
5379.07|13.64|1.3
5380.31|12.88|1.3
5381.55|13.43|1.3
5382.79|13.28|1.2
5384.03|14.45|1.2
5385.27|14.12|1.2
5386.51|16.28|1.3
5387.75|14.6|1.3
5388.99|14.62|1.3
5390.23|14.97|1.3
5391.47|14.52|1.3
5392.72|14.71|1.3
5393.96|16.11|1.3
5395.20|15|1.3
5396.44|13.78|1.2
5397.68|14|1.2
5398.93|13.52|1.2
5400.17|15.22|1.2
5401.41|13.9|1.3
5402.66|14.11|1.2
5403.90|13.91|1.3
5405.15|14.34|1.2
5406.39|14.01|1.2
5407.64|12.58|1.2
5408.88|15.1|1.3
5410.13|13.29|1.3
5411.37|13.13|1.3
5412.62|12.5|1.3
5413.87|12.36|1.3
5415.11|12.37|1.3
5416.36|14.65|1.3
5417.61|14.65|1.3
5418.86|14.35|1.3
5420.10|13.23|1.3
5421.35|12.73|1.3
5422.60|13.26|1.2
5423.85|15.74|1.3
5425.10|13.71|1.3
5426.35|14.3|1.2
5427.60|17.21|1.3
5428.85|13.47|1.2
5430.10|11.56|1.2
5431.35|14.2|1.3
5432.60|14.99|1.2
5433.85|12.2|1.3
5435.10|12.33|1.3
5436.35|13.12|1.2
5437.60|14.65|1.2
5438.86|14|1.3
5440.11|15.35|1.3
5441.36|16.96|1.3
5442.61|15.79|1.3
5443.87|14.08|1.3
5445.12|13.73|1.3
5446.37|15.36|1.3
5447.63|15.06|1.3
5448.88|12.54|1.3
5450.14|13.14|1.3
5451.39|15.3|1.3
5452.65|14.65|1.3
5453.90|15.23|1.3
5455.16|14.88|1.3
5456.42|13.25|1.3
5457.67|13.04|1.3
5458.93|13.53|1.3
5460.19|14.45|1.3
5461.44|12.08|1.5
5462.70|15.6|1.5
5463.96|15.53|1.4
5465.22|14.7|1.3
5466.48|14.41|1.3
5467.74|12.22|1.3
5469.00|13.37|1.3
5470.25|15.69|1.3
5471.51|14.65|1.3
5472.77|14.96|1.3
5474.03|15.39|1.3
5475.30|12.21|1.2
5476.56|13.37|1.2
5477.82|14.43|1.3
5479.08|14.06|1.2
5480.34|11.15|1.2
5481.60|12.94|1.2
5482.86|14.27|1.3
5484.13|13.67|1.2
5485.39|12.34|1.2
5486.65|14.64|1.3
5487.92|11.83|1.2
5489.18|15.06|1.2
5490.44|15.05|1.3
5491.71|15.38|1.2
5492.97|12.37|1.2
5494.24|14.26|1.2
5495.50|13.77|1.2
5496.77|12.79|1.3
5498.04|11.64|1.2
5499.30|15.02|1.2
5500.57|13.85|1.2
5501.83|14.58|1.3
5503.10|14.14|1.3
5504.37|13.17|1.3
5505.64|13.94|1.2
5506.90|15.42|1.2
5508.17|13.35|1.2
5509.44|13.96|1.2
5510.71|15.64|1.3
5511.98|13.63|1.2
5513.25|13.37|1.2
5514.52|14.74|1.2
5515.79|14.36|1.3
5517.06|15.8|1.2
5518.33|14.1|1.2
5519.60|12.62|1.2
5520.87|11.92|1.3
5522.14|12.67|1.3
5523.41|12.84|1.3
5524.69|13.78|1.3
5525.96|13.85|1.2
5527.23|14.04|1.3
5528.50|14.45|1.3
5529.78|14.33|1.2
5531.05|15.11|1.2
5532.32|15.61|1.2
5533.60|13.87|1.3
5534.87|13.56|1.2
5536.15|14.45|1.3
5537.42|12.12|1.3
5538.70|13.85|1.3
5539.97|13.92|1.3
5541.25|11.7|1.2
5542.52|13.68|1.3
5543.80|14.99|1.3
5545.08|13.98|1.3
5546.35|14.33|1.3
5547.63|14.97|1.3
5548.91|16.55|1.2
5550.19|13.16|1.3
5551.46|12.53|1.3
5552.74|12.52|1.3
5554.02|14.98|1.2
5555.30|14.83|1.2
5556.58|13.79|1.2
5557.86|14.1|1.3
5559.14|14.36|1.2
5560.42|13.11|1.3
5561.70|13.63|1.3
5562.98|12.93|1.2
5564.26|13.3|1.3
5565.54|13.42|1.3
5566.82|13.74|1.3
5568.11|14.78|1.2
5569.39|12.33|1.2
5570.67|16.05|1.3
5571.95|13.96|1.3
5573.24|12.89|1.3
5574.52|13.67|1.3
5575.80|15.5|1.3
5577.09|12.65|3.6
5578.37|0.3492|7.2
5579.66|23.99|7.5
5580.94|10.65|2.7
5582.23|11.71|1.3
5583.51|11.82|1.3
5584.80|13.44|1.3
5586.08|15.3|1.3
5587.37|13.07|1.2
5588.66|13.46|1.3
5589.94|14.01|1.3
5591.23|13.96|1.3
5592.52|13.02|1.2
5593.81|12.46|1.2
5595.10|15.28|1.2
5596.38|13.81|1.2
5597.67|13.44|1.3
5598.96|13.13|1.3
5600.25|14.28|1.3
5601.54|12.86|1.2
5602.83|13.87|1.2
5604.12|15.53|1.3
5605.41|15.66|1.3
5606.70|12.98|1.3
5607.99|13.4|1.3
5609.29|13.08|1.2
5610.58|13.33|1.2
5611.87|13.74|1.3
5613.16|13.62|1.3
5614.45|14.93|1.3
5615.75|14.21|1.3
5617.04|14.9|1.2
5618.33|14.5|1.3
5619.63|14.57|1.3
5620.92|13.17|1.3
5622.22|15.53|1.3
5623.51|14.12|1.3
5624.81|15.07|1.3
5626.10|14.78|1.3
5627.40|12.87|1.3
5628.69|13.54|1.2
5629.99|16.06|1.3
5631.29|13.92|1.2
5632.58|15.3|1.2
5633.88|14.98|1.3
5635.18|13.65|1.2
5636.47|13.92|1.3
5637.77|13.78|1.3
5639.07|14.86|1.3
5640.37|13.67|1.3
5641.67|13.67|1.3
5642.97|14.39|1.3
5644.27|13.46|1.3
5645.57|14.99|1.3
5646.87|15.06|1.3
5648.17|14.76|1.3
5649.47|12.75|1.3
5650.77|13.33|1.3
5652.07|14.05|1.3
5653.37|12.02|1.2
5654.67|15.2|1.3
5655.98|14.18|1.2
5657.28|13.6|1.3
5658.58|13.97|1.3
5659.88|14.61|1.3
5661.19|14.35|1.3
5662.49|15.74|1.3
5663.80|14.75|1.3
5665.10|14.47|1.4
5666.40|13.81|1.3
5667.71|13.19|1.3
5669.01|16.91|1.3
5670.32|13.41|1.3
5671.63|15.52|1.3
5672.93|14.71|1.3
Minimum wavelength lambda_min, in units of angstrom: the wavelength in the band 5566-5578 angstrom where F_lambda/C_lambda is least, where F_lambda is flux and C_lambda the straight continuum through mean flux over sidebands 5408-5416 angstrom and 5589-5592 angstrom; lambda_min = 5569.39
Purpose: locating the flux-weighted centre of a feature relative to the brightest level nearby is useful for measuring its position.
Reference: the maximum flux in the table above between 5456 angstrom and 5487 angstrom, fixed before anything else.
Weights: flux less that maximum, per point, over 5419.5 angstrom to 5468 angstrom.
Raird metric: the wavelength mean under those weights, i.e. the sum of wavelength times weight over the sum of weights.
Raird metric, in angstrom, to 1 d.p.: 5443.2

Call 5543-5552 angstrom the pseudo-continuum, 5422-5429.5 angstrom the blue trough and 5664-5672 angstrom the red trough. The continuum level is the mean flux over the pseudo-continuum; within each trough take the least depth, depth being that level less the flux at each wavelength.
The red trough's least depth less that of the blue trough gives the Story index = 0.3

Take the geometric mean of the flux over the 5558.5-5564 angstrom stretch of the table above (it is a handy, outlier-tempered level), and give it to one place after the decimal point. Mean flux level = 13.5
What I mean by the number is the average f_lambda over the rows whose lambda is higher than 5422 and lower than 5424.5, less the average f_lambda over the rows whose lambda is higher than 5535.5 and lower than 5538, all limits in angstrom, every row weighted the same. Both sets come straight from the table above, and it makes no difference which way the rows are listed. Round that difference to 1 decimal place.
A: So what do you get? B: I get 1.2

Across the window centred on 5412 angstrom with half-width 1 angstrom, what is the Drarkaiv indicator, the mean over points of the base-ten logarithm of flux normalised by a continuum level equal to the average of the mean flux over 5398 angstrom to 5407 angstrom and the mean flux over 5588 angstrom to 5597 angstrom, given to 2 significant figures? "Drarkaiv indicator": -0.036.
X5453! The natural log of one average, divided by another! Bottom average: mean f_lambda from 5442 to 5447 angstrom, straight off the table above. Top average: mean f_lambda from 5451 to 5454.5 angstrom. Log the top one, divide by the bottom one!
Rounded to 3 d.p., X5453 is 0.184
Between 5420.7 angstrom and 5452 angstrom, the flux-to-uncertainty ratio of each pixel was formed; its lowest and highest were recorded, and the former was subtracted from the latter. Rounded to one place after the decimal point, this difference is 3.9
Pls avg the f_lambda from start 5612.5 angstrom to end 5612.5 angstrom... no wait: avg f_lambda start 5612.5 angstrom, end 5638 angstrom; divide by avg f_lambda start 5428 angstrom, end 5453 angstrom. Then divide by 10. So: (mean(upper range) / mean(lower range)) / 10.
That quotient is 0.102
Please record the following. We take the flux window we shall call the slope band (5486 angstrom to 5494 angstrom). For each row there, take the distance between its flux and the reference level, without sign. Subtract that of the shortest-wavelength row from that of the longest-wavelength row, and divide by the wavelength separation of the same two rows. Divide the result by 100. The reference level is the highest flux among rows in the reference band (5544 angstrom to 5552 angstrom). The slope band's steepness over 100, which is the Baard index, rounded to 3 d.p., 0.004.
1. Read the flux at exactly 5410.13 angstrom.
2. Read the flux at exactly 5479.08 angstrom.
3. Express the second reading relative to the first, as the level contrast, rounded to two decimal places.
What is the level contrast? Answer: 1.06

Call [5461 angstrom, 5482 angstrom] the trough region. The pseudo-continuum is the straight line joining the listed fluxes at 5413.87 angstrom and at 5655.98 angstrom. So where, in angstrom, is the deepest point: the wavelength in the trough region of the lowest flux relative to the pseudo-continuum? 5480.34 angstrom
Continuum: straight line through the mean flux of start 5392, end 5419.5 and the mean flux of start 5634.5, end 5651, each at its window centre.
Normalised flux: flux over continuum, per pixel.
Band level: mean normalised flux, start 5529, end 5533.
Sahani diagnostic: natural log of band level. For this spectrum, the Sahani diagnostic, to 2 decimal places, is 0.07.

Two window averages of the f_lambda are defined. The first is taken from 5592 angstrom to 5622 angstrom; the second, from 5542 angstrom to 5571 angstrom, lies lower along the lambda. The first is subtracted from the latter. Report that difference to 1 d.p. 0.1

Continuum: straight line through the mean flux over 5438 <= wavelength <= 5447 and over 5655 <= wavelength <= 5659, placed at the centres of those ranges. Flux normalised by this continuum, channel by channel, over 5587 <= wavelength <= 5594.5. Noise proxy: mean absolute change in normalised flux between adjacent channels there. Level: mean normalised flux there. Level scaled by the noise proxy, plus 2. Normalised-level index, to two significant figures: 29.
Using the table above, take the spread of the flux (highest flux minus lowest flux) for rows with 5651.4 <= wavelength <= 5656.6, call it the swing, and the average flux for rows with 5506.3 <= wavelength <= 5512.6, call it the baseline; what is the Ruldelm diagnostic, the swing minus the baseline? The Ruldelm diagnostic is -11.2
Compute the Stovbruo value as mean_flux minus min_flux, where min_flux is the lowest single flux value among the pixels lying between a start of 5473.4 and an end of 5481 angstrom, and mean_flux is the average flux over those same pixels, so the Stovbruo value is 2.3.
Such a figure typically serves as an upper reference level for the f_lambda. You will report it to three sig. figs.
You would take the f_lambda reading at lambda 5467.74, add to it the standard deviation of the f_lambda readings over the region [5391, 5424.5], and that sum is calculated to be 13.2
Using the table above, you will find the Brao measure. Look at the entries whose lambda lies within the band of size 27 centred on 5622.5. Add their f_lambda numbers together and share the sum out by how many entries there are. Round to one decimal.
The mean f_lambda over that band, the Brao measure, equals 14.3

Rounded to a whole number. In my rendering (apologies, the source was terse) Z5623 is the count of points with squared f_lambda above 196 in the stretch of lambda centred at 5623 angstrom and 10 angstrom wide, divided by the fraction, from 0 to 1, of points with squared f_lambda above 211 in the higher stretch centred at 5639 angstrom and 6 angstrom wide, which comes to 30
